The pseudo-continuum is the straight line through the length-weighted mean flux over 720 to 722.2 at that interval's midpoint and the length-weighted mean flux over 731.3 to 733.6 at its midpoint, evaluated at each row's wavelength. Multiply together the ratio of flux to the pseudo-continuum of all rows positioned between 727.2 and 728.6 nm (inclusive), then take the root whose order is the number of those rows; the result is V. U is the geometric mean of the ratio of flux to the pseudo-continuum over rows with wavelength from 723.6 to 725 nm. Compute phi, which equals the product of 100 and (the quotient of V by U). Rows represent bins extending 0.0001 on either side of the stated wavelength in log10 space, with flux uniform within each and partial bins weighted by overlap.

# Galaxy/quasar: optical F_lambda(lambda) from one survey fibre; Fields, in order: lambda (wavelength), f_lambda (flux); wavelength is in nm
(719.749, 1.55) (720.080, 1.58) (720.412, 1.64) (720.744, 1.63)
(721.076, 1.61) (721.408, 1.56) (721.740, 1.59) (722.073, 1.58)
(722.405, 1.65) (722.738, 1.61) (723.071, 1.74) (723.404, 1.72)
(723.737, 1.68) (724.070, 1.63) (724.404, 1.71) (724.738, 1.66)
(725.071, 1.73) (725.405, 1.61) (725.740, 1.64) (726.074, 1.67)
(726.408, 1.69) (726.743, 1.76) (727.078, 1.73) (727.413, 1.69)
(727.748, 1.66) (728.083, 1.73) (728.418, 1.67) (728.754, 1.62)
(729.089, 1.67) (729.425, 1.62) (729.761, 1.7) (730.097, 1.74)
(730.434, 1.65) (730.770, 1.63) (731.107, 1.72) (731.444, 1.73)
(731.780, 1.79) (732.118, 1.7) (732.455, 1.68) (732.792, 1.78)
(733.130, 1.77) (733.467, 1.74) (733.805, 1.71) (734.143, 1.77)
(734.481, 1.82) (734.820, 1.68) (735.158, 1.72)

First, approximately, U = 1.02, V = 1.00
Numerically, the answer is 98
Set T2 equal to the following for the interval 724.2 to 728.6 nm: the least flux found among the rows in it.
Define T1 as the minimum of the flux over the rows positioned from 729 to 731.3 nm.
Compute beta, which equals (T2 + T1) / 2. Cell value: 1.615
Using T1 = 1.62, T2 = 1.61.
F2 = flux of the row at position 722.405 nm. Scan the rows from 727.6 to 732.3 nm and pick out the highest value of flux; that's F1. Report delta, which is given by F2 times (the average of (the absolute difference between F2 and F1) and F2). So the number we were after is 1.48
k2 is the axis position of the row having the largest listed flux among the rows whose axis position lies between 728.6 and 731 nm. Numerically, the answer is 730.097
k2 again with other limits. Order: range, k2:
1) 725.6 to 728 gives 726.743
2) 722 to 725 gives 723.071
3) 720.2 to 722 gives 720.412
